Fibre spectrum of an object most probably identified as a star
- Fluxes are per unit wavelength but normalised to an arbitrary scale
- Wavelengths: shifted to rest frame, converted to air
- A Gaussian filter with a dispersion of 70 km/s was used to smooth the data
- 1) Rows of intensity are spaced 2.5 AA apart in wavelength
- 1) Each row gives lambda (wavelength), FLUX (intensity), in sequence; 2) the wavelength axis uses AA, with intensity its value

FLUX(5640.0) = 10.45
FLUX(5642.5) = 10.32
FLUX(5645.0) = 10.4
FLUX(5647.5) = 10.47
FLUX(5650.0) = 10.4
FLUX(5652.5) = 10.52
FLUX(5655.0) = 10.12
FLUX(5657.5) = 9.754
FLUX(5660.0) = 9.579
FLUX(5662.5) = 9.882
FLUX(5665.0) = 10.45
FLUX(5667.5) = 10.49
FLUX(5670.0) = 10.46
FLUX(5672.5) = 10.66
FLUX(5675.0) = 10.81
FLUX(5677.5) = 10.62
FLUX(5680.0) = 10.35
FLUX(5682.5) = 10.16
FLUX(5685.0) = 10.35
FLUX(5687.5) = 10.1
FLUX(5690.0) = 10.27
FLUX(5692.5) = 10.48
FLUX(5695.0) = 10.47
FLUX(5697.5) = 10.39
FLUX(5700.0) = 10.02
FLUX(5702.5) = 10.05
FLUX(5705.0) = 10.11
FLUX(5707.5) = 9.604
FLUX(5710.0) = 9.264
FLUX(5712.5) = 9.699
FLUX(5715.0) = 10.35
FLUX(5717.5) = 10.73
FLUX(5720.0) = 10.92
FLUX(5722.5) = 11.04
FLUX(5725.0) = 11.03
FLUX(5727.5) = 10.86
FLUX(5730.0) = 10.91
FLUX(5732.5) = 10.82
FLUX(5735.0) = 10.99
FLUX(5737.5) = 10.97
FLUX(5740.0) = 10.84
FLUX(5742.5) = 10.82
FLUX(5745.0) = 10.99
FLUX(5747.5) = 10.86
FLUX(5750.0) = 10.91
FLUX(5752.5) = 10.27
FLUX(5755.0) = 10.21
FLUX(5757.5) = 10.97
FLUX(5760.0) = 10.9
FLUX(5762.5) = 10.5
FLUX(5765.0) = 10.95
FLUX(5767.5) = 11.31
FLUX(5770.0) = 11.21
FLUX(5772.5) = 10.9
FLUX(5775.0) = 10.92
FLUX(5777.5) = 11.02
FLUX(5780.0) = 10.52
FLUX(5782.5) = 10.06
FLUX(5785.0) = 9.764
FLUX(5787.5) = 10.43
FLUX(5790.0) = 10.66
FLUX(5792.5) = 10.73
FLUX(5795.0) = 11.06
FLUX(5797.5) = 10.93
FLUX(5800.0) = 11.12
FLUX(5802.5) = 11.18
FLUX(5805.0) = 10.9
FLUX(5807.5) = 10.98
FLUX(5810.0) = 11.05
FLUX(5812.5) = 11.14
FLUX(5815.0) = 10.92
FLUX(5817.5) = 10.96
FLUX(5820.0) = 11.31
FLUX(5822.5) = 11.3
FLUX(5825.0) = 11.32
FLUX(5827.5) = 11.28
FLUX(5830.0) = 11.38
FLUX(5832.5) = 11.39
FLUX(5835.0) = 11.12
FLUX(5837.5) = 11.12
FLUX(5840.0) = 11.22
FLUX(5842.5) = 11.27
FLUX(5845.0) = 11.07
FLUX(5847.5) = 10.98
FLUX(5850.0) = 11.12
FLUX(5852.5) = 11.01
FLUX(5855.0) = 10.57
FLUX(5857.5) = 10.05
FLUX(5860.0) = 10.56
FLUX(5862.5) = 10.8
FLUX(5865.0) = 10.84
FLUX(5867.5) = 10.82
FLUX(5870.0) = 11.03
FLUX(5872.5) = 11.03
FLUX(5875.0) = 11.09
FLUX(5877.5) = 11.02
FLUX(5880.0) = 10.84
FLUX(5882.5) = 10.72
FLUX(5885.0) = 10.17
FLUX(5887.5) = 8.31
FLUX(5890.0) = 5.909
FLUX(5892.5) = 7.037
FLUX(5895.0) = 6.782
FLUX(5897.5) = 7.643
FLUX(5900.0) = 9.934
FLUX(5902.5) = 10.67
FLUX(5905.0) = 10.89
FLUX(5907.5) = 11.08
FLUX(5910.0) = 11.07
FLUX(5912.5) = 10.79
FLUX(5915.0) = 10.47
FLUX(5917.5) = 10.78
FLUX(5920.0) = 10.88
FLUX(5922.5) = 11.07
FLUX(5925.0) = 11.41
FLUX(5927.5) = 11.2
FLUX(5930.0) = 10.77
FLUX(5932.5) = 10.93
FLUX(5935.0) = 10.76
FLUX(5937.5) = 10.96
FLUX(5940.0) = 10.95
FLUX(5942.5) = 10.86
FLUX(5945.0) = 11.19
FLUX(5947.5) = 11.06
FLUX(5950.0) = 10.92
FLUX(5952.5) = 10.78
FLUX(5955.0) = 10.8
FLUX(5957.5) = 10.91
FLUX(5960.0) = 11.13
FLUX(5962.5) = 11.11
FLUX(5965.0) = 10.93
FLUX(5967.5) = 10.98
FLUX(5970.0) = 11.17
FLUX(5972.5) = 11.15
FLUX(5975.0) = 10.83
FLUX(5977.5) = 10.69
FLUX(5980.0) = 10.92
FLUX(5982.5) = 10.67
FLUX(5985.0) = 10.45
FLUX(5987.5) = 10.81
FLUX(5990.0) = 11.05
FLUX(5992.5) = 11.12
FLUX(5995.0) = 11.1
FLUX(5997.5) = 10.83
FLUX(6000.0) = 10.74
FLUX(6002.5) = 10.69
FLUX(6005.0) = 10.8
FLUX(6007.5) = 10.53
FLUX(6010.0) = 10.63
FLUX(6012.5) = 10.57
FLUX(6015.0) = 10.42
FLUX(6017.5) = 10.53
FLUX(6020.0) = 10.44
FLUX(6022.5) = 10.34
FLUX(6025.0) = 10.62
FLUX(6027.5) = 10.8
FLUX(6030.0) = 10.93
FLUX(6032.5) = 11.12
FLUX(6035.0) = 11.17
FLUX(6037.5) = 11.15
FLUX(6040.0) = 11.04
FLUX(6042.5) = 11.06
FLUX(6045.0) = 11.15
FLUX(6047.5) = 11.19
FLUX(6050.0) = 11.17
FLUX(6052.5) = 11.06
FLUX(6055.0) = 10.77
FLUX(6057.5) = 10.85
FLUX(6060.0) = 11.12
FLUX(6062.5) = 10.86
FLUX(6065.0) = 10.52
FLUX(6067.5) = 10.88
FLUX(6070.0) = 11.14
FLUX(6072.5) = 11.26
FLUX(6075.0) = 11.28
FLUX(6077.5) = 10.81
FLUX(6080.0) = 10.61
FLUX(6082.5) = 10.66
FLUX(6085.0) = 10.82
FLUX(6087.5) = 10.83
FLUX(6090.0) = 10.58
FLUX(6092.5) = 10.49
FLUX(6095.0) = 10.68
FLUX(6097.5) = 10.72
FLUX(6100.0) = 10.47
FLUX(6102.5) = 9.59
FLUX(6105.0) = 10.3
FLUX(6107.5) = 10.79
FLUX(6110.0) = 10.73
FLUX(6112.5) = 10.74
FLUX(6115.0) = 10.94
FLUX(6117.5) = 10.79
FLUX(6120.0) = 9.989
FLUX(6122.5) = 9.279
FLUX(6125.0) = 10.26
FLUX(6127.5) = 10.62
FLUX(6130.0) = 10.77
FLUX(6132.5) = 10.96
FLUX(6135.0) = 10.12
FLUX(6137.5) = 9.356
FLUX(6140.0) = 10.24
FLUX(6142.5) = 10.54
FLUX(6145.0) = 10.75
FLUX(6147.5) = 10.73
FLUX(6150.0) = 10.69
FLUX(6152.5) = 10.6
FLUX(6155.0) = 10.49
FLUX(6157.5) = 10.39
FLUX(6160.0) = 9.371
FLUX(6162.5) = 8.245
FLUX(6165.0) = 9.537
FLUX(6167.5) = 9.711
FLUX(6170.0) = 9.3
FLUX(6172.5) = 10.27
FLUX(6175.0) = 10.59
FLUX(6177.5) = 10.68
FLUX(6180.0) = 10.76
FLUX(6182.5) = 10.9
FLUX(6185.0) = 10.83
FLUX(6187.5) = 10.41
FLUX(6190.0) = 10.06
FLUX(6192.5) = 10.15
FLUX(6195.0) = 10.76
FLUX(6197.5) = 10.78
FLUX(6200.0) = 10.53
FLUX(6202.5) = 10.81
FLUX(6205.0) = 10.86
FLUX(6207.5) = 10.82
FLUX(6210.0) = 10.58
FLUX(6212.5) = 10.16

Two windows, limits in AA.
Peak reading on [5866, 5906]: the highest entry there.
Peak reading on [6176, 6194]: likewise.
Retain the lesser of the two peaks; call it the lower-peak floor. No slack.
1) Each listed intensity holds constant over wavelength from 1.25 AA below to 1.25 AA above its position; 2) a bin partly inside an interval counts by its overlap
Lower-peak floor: 10.9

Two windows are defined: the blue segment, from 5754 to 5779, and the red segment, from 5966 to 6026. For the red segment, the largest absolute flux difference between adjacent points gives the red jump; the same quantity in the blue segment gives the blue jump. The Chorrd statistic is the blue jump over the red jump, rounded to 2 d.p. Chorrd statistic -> 2.11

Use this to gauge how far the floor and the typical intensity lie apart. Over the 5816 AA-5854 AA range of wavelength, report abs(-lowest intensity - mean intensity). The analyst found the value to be 22.1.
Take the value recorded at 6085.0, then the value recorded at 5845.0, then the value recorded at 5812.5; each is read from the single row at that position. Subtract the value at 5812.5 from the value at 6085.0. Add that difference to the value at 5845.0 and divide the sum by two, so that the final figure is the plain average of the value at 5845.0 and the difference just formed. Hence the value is 5.4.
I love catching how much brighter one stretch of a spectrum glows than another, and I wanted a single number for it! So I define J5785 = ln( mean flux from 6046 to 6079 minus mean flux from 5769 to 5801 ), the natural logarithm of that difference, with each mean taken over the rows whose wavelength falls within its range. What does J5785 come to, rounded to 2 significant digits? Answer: -1.3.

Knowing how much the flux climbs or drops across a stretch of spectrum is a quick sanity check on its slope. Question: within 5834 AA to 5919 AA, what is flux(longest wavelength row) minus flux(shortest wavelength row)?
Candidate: -0.34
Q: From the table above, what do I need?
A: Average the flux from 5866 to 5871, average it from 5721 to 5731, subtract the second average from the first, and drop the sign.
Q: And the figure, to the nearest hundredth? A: 0.04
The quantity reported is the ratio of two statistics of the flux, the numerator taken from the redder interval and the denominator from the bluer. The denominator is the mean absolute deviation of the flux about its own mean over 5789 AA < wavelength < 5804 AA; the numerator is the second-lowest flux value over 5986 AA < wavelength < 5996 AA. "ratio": 64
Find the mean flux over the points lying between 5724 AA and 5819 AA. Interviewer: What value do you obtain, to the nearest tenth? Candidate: 10.8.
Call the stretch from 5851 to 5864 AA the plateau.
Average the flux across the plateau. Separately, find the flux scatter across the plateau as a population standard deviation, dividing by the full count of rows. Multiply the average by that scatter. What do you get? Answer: 3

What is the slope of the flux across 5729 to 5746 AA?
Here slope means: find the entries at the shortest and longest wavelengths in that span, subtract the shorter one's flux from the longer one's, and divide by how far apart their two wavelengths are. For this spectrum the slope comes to 0.01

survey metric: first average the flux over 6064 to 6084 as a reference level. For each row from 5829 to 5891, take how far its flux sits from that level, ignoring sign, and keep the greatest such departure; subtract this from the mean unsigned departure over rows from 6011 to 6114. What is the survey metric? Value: -4.7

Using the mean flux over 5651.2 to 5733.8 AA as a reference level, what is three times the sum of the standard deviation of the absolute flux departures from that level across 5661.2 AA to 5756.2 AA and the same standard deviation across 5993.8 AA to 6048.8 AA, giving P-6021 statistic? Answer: 1.6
